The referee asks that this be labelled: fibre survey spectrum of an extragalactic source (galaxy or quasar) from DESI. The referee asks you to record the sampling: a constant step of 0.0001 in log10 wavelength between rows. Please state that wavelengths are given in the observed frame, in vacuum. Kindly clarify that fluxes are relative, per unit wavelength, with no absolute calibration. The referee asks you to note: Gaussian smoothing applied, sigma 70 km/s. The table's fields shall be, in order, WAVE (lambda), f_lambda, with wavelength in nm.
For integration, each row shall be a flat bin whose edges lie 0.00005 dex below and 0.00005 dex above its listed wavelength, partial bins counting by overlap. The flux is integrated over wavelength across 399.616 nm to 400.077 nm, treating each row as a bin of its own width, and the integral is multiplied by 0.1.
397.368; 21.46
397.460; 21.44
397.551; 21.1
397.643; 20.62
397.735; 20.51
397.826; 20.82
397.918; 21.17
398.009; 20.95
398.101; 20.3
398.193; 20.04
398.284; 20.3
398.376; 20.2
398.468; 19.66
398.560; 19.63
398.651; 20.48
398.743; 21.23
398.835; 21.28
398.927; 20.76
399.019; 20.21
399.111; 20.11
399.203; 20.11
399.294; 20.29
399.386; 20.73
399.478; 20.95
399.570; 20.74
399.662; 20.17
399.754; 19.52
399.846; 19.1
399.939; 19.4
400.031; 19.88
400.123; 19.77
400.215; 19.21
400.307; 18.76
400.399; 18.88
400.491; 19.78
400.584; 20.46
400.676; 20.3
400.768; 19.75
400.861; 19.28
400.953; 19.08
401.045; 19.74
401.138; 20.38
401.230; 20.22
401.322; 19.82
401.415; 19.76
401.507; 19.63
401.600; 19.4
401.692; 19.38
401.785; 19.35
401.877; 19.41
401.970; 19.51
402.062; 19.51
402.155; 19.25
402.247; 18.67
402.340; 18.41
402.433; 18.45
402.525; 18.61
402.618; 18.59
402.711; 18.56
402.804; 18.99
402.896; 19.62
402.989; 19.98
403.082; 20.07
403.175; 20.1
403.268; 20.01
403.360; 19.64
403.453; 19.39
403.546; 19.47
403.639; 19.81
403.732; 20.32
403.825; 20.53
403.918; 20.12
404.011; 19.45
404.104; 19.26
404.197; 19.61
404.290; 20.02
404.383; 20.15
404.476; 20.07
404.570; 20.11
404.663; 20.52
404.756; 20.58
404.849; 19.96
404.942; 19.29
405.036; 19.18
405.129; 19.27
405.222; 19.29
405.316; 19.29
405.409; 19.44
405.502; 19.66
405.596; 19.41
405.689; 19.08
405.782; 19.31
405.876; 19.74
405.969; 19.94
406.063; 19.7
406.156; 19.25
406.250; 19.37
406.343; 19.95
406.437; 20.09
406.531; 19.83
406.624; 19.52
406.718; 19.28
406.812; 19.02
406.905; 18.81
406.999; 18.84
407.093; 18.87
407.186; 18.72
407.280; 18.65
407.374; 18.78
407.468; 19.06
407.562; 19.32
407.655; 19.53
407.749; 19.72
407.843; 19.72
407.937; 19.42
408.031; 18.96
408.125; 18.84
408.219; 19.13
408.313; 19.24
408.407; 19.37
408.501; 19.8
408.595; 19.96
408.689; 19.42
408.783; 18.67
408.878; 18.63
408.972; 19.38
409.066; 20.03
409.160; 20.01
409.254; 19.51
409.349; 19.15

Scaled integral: 0.903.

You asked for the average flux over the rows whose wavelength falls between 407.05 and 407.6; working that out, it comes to 18.9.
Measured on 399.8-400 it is 19.2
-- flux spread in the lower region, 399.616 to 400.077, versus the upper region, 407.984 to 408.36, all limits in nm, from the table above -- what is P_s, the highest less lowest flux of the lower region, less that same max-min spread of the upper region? 0.67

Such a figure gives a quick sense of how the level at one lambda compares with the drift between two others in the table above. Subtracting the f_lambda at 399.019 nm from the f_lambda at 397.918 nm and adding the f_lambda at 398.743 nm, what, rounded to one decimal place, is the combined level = 22.2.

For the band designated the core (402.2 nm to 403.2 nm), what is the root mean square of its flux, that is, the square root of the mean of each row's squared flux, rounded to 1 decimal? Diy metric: 19.1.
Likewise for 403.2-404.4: 19.8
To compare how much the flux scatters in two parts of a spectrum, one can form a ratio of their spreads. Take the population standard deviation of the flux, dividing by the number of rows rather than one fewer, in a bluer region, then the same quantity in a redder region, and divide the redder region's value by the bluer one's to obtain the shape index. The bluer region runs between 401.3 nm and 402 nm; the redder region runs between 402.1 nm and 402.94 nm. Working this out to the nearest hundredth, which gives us 2.26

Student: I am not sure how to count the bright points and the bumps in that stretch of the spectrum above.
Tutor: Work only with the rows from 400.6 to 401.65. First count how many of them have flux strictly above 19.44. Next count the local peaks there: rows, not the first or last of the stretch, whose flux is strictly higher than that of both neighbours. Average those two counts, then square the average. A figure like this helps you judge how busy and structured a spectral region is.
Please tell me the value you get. 20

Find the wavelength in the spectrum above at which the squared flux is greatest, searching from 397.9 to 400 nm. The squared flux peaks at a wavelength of 398.835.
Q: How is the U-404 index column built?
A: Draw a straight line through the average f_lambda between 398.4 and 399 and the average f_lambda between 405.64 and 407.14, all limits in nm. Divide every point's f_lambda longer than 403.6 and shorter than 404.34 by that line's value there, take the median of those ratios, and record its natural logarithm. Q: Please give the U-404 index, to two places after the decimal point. 0.01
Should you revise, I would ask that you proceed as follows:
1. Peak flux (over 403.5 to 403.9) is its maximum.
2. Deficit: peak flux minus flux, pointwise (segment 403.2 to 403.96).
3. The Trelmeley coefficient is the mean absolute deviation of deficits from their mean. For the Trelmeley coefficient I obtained 0.33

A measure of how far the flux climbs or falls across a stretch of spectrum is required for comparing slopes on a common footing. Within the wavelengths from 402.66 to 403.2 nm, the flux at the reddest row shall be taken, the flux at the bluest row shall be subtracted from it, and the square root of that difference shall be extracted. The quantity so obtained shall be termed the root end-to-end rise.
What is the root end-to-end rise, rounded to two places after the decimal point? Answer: 1.24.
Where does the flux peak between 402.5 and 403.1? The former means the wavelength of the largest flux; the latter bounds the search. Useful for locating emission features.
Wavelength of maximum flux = 403.082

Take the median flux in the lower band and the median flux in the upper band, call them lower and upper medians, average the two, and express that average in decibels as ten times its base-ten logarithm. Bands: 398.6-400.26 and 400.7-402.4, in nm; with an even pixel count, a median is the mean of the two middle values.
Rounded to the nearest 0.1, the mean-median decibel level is 13.0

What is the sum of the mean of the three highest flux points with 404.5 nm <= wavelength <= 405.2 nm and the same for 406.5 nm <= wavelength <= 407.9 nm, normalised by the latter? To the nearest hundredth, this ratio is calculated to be 2.03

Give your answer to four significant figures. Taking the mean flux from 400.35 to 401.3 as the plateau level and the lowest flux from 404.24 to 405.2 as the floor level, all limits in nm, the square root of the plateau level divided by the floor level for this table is 1.016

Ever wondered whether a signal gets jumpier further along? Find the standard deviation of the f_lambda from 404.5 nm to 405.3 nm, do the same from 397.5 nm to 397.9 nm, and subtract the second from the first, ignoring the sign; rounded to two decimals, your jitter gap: 0.33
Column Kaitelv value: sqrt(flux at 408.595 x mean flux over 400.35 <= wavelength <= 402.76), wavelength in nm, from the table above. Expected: 19.7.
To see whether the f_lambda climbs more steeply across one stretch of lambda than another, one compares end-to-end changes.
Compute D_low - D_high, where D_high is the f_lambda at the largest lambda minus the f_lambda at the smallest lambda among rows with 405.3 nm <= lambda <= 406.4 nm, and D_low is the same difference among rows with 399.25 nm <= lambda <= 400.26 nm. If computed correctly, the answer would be -1.7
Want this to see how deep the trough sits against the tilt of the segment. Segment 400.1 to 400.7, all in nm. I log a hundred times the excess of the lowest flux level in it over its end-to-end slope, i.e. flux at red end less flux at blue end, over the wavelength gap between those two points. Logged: 1780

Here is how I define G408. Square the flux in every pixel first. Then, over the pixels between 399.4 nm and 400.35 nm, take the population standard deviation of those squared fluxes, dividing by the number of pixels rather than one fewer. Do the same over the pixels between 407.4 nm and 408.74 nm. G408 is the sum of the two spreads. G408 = 39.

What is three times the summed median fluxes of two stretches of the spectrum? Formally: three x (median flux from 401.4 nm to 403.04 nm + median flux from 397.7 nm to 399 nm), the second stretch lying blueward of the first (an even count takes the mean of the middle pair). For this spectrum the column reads 120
